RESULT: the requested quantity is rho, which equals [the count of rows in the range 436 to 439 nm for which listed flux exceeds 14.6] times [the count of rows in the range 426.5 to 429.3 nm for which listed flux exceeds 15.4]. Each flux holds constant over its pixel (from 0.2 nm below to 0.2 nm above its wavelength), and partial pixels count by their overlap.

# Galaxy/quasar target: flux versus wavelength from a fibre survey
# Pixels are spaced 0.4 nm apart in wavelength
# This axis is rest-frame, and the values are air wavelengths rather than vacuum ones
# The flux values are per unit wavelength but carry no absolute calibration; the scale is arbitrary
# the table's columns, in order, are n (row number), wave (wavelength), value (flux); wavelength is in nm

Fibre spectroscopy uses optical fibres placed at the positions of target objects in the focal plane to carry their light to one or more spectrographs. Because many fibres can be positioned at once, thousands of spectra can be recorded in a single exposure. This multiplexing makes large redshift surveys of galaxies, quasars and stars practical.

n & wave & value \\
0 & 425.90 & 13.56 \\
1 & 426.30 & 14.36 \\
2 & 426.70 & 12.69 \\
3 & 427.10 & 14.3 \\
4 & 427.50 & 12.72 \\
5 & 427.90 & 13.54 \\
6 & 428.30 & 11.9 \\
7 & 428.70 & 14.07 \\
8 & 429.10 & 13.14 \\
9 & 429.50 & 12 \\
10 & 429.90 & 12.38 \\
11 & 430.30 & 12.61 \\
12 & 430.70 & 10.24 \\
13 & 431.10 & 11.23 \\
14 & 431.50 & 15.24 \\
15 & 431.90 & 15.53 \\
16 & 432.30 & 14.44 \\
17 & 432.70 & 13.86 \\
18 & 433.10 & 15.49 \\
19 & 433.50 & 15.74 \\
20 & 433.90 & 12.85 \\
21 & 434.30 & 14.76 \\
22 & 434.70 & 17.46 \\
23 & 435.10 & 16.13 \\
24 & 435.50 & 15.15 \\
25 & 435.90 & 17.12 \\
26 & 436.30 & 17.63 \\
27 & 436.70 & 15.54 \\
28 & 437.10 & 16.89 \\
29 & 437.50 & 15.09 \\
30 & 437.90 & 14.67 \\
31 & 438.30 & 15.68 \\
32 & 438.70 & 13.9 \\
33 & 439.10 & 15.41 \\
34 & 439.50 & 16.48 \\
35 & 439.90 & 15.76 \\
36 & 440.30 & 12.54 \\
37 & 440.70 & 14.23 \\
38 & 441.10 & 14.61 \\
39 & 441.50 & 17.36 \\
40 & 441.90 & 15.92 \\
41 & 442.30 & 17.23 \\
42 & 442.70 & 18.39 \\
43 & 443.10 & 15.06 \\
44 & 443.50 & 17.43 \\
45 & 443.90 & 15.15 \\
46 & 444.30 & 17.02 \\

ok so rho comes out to 0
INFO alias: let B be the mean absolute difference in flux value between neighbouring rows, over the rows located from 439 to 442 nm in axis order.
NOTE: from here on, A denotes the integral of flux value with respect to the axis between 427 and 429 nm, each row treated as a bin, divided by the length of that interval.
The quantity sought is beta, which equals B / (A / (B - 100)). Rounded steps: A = 13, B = 1.6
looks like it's -12.0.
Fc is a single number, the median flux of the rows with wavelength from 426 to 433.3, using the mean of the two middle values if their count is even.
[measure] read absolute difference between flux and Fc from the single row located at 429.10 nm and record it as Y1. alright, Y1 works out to 0.2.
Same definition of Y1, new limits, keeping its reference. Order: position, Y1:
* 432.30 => 1.1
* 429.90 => 1.0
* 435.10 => 2.8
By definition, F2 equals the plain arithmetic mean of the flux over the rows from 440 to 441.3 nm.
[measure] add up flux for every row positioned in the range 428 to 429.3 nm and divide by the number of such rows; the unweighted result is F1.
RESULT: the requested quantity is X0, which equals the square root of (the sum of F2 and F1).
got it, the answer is 5.18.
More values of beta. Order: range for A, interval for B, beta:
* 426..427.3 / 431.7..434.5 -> -10.0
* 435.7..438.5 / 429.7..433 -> -8.4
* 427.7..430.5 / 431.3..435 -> -10.9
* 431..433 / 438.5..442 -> -11.0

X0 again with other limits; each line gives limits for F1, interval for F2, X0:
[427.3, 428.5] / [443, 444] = 5.35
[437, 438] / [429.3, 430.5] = 5.28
